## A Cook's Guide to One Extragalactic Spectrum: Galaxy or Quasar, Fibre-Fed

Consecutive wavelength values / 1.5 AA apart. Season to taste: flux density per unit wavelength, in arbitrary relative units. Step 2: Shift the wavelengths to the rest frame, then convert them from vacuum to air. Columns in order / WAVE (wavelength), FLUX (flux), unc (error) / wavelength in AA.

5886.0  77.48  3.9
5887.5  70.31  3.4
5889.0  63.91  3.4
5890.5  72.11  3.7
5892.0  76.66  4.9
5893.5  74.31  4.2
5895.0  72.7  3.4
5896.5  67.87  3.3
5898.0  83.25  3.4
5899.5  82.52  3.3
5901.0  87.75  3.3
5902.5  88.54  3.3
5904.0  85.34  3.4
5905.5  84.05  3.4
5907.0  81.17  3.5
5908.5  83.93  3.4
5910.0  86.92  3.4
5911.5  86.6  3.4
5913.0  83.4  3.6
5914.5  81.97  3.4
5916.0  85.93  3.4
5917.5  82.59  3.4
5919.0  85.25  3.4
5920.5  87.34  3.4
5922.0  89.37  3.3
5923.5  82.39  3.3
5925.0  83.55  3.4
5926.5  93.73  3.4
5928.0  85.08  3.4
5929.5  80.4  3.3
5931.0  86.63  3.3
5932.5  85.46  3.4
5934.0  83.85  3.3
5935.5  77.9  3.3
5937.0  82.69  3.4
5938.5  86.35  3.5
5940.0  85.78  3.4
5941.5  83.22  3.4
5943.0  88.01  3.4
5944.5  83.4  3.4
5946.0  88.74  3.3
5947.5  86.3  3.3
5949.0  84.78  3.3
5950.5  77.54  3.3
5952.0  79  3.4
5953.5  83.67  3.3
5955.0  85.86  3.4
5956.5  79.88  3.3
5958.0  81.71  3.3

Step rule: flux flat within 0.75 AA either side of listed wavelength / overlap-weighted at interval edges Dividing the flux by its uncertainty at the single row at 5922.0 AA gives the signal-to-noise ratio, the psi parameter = 27.1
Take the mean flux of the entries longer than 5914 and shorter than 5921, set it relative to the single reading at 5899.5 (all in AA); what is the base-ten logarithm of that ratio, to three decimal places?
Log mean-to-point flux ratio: 0.011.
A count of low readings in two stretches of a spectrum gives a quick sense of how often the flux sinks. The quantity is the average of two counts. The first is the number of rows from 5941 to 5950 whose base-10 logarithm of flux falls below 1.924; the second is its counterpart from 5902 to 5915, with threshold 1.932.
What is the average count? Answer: 4.0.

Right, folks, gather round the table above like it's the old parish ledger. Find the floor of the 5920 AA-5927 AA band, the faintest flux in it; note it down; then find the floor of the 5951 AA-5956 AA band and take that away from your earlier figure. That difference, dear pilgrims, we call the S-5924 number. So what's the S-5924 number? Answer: 3.4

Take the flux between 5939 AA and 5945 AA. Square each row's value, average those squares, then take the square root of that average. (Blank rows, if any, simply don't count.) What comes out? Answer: 85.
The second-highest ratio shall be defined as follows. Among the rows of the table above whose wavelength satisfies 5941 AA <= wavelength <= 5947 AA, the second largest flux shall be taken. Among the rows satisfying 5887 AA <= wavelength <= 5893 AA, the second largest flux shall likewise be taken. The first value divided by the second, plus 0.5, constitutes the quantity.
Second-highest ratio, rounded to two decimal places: 1.72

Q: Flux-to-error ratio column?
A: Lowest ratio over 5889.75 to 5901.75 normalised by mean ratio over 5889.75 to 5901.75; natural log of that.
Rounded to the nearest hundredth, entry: -0.31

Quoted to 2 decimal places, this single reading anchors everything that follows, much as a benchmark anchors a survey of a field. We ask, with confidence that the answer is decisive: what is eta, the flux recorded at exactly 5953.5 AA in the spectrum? 83.67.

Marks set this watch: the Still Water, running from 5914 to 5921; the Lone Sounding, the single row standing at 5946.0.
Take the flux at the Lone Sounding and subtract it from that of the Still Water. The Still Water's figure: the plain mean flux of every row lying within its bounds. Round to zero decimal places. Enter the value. -4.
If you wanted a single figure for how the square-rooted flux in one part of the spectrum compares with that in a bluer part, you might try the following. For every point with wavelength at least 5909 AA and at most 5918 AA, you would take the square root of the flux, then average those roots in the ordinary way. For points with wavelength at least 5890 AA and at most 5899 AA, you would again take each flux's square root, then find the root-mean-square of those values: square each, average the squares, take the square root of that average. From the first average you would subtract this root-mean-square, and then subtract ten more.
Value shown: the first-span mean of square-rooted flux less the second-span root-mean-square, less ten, -9.4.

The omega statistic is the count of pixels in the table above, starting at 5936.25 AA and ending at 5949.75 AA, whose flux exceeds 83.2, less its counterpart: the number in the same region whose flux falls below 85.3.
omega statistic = 4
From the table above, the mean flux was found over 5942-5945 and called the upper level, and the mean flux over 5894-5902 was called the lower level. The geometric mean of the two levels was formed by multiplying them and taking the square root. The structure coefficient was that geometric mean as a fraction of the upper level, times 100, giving 96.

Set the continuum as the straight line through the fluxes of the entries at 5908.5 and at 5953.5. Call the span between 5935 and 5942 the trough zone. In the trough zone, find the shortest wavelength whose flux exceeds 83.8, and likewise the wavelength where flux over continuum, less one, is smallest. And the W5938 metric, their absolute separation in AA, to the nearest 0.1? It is 3.0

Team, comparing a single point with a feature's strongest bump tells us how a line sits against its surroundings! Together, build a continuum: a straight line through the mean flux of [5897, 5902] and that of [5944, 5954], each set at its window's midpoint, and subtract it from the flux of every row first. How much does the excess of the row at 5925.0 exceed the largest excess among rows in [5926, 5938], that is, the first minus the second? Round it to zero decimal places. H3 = -10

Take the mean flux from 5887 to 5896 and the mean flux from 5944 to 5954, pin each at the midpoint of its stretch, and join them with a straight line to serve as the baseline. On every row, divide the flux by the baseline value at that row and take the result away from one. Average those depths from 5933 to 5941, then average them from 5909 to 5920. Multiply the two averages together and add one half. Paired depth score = 0.503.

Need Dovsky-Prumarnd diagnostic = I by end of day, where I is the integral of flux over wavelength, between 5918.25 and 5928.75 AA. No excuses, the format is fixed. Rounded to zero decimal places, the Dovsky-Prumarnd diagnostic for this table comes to 910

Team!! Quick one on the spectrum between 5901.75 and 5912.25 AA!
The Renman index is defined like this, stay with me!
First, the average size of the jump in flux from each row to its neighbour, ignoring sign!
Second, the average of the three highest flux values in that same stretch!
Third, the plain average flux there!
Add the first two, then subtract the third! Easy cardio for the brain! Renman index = 4.4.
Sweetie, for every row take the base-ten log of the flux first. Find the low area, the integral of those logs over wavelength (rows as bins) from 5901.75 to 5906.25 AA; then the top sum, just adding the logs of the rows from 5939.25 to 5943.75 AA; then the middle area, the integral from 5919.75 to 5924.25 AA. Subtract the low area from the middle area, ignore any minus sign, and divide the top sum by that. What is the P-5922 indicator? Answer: 709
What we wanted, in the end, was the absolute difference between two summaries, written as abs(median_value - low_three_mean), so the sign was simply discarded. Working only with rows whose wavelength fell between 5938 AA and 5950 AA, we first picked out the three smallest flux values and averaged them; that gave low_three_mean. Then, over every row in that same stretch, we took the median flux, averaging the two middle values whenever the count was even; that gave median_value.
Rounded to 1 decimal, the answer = 2.2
